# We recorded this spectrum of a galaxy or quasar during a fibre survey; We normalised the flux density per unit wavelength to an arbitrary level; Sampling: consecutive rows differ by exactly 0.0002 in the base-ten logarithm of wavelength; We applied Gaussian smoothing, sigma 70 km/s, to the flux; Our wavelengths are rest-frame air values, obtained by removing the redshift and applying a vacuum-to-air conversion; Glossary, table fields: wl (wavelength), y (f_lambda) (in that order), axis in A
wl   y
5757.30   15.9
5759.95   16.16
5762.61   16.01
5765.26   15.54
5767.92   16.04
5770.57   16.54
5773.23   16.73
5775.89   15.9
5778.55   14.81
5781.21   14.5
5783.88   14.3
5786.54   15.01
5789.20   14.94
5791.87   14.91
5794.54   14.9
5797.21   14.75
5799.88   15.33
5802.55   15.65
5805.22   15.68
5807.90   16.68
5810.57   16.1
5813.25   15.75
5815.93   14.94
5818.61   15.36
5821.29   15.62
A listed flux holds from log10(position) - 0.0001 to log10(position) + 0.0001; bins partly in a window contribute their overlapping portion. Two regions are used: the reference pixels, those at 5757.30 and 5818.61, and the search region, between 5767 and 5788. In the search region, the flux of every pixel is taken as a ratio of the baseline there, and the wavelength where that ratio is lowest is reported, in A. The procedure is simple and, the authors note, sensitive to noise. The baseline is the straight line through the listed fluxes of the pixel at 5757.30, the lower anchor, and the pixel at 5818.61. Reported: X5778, 5783.88 A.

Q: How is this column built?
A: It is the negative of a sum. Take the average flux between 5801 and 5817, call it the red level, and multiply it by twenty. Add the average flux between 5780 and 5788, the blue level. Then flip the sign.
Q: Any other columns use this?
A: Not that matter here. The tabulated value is -331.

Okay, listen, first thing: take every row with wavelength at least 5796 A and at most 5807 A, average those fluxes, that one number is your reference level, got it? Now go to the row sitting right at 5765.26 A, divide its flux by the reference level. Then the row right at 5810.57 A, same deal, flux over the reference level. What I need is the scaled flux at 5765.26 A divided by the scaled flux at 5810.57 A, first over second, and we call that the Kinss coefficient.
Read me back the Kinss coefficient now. 0.97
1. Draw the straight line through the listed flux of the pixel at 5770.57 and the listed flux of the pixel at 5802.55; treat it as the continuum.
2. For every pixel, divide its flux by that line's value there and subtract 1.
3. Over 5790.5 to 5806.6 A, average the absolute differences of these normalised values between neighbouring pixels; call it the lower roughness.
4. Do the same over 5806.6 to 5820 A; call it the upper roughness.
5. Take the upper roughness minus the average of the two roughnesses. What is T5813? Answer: 0.0081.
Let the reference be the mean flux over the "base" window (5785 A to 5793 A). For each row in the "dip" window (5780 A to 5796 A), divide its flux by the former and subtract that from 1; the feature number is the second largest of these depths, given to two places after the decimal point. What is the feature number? 0.03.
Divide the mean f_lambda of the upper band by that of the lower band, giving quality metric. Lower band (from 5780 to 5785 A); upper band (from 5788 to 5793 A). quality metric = 1.04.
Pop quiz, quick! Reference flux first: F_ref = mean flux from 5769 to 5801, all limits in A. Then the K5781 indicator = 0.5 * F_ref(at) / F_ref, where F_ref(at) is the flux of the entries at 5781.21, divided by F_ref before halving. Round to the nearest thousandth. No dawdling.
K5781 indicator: 0.476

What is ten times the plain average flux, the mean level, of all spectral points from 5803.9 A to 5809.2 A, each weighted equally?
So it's 162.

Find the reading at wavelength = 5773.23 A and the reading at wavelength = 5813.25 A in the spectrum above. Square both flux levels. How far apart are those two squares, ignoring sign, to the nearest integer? 32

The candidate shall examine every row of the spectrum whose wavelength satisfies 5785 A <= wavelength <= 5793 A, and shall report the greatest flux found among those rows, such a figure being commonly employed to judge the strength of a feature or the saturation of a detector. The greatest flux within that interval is 15.01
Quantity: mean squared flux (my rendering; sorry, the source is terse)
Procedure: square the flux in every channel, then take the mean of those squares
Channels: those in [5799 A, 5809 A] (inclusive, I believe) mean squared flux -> 251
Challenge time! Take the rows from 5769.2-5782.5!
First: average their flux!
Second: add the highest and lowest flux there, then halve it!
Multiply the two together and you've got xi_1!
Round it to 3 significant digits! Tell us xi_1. 245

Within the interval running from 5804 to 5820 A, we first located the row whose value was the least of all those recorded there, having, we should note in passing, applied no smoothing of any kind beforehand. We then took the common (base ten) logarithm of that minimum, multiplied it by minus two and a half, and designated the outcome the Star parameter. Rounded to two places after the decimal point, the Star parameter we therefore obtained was -2.94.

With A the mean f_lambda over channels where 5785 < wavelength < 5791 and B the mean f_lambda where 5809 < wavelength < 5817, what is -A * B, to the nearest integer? -234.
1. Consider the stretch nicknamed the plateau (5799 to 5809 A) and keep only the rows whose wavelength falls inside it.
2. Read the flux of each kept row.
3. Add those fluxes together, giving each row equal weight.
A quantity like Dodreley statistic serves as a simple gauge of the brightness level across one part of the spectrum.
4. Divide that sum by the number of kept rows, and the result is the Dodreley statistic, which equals 15.8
